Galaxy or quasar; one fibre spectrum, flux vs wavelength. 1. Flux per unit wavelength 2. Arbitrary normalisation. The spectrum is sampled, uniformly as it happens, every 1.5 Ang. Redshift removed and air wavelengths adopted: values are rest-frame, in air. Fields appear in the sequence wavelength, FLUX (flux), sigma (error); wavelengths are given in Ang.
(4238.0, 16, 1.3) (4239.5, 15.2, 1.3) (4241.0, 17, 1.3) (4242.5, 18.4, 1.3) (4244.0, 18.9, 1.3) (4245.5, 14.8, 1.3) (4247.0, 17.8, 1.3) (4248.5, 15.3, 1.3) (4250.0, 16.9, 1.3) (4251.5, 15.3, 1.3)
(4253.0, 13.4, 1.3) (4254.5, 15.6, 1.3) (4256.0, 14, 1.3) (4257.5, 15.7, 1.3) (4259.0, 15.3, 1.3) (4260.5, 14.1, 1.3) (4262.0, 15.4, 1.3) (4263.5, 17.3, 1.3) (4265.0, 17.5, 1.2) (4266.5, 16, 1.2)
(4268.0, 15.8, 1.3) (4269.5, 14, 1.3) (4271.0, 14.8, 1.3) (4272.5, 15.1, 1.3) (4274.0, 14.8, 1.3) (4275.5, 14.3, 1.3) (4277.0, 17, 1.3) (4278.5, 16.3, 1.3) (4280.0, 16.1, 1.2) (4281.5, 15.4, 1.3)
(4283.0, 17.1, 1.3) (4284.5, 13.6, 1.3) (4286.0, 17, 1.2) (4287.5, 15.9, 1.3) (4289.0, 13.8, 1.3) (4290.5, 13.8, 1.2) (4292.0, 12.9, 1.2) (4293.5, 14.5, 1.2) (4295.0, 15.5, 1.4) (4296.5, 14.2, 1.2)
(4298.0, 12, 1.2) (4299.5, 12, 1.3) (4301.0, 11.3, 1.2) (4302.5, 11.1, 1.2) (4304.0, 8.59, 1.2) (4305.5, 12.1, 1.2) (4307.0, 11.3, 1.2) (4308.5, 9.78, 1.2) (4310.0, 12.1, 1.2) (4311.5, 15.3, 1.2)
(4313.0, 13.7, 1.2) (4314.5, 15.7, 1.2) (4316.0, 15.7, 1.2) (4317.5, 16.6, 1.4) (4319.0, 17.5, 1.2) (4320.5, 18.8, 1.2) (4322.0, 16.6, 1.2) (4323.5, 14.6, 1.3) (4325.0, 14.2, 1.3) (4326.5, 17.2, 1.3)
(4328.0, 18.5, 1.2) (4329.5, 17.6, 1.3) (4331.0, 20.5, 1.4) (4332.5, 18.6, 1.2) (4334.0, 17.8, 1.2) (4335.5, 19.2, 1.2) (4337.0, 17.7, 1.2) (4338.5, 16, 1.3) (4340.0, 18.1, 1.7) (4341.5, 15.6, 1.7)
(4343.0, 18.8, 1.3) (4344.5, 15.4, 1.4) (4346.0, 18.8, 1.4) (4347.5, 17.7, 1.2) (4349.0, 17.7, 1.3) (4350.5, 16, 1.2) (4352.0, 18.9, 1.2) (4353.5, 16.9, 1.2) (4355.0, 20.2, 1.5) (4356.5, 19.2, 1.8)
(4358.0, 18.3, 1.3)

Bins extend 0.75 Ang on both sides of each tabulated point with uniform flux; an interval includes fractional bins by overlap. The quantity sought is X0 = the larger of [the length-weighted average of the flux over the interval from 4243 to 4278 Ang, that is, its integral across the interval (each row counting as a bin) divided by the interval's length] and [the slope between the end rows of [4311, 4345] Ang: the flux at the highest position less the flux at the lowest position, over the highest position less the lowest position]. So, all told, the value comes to 16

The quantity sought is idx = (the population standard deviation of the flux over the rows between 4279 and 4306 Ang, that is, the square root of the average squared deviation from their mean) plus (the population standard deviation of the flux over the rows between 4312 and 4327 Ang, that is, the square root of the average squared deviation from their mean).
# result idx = 3.72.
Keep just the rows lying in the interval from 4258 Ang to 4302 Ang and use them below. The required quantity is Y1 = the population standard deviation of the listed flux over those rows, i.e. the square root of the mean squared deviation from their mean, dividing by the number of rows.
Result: 1.60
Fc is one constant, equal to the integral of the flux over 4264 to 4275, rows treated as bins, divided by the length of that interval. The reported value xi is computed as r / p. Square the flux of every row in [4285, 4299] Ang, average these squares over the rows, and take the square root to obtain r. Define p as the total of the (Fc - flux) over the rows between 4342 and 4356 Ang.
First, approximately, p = -21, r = 14.5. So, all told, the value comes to -0.7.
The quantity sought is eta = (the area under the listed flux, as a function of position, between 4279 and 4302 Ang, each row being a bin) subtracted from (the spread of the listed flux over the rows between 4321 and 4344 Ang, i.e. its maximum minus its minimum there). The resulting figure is -323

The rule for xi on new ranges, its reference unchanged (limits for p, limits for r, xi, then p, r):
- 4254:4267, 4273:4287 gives -8.3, -2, 15.8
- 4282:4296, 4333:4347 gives 3.6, 5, 17.5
